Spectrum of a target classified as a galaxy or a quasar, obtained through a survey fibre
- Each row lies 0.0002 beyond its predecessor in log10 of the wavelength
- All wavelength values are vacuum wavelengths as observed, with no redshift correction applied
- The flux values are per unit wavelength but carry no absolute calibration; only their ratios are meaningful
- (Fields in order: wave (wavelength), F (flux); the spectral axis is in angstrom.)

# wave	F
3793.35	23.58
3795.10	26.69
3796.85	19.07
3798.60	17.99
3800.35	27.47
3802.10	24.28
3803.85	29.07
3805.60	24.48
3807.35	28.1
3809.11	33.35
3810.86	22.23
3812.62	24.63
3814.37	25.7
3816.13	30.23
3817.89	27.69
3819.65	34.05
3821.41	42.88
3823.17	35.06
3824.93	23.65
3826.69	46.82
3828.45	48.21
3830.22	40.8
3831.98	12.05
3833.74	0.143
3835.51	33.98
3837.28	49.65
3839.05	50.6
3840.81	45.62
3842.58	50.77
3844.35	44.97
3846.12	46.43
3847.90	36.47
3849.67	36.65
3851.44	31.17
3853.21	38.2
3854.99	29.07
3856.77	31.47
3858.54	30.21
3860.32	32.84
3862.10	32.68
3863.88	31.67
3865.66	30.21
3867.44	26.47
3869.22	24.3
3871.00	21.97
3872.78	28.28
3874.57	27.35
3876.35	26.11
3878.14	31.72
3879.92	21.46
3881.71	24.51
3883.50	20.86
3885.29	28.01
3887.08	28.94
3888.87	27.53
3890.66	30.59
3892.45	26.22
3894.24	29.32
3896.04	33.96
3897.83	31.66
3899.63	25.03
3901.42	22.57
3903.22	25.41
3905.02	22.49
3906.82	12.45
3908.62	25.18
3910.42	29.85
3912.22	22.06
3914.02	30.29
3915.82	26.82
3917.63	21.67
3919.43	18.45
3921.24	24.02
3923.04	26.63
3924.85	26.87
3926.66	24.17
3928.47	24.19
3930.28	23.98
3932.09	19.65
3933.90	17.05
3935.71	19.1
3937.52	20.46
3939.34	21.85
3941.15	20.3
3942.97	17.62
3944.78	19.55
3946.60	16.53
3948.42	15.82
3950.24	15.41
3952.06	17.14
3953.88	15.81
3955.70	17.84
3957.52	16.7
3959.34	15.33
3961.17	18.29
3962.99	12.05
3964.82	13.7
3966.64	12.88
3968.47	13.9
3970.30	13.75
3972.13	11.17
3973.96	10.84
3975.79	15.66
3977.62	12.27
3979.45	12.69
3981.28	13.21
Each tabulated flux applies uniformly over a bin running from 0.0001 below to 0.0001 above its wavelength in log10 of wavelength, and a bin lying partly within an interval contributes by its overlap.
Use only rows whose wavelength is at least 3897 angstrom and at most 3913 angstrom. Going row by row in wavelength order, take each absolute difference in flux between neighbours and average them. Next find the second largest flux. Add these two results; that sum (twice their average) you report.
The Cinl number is 36.1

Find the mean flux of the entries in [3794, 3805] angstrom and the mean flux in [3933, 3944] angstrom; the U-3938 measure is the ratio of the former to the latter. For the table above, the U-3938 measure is 1.24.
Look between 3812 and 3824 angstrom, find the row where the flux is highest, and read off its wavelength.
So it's 3821.41 angstrom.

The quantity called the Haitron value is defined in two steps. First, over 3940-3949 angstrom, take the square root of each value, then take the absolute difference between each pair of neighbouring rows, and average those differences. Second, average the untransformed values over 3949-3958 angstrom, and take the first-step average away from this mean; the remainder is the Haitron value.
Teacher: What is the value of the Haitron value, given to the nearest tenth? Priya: 16.3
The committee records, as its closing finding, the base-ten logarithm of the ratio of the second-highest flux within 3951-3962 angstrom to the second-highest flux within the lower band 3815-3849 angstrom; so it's -0.45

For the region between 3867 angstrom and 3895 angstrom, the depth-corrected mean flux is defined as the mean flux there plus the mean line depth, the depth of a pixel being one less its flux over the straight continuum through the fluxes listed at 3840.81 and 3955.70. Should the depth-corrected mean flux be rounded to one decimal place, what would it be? 26.7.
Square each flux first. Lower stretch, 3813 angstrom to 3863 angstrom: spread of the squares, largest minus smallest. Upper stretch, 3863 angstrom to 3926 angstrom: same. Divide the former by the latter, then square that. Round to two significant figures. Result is 6.7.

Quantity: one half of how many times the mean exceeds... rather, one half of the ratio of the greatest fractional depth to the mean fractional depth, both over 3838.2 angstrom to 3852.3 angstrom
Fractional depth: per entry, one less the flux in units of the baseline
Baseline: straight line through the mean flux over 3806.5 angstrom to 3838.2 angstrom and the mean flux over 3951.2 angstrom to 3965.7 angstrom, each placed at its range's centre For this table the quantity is 0.1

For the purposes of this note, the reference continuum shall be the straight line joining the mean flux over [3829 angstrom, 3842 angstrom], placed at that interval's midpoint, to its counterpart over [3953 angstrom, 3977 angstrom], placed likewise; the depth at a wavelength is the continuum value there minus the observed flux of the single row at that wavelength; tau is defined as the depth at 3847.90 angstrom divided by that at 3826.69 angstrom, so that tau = 0.4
